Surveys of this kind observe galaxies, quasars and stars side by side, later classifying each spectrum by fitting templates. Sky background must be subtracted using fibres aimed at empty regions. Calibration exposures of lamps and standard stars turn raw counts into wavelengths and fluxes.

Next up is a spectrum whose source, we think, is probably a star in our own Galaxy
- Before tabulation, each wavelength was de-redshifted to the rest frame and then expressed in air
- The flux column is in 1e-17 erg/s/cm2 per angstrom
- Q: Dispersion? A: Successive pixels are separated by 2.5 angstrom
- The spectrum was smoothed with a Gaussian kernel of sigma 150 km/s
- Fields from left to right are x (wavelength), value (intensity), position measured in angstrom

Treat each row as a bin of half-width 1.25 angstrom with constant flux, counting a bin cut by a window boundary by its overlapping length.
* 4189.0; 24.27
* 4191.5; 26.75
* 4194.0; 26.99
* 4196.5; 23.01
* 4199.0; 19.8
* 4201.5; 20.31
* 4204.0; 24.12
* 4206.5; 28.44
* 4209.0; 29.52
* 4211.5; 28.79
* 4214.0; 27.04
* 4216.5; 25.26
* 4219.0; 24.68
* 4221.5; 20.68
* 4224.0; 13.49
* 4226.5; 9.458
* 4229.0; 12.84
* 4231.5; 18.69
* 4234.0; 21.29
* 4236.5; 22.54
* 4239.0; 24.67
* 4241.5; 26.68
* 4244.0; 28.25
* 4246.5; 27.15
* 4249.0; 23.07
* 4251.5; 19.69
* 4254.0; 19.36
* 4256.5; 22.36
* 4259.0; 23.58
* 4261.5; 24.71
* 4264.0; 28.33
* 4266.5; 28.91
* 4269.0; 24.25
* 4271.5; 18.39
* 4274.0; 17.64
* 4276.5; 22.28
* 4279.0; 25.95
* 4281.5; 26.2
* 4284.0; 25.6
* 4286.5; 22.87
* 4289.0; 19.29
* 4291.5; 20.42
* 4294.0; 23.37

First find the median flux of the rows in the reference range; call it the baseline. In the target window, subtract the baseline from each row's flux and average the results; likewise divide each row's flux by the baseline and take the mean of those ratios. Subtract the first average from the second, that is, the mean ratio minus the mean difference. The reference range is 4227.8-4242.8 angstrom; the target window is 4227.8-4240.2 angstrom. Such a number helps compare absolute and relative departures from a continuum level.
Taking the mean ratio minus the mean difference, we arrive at 2.8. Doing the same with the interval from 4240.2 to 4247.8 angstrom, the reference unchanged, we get -4.2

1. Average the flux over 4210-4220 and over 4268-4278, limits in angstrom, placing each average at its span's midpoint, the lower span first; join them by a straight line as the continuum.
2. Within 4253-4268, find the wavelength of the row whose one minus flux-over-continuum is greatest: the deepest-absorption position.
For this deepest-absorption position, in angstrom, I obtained 4254.0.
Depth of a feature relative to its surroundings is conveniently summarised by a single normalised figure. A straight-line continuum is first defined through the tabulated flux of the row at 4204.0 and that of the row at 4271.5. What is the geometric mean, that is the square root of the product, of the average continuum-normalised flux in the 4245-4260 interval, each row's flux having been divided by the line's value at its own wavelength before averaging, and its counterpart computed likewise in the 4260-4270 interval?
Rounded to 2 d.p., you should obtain 1.26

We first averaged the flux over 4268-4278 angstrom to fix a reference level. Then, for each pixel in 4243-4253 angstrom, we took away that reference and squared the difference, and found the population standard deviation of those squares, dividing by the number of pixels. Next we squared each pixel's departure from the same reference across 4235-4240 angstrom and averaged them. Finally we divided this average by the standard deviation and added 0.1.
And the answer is 0.5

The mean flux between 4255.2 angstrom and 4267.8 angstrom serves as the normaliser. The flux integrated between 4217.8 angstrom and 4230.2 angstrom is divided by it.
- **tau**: 7.9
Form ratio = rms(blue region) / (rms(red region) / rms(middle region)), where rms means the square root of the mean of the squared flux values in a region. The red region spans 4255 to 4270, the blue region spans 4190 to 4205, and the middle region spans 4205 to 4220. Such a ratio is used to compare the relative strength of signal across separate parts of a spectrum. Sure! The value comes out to 25.4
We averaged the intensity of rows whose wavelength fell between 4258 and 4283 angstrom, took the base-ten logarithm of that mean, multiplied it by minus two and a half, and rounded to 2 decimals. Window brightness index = -3.45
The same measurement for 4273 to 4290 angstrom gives -3.40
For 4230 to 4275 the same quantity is -3.42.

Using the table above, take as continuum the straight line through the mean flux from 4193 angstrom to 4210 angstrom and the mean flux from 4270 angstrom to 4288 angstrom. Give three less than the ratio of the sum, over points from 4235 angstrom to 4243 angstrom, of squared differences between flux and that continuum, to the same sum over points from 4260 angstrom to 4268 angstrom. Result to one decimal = -2.8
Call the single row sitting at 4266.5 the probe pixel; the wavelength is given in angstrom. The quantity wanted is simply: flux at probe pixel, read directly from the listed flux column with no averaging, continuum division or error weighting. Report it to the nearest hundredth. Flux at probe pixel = 28.91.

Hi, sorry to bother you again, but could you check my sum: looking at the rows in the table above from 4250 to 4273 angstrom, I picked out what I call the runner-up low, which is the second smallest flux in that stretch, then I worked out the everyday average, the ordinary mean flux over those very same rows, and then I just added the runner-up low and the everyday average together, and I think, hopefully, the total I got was 43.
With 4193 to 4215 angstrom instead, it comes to 46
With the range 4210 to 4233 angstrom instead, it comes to 33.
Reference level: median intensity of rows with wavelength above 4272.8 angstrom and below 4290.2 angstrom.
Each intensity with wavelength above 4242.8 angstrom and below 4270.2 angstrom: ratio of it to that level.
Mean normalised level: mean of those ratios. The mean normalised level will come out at 1.07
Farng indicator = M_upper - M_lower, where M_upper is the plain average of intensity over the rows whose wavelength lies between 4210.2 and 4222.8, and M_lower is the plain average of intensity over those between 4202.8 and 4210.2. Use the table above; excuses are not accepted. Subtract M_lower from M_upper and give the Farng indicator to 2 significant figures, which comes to -2.1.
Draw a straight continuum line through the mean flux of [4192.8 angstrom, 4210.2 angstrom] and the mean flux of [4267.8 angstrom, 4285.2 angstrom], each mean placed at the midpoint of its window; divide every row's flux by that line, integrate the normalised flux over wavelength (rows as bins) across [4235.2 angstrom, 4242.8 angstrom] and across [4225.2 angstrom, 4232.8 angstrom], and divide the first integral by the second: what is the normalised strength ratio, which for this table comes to 1.8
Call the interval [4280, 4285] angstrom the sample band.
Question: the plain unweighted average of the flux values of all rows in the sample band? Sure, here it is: 25.9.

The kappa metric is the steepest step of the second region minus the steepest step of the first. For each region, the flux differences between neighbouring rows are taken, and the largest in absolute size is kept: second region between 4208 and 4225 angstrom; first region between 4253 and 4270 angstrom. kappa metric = 2.5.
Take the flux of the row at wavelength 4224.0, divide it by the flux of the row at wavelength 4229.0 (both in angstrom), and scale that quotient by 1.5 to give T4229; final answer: 1.58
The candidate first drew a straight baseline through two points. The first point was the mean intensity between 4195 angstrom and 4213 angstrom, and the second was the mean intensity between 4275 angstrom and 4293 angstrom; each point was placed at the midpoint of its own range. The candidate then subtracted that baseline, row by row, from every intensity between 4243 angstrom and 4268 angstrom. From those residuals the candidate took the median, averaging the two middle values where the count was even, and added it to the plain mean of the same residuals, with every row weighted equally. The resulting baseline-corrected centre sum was 1.2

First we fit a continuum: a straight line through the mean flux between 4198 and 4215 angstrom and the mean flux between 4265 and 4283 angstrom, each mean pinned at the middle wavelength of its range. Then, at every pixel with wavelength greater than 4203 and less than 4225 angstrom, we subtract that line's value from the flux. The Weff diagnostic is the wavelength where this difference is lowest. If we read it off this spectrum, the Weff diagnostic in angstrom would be 4224.0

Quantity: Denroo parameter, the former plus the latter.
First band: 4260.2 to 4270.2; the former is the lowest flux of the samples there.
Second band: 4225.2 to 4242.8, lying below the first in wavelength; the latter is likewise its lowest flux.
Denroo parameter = 33.7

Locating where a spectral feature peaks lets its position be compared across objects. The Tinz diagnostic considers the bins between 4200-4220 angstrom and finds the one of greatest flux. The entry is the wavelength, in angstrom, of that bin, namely 4209.0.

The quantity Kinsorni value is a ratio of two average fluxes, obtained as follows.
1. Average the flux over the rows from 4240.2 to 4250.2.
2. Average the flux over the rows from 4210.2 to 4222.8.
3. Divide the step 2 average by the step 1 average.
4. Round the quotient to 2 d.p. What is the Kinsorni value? 0.96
